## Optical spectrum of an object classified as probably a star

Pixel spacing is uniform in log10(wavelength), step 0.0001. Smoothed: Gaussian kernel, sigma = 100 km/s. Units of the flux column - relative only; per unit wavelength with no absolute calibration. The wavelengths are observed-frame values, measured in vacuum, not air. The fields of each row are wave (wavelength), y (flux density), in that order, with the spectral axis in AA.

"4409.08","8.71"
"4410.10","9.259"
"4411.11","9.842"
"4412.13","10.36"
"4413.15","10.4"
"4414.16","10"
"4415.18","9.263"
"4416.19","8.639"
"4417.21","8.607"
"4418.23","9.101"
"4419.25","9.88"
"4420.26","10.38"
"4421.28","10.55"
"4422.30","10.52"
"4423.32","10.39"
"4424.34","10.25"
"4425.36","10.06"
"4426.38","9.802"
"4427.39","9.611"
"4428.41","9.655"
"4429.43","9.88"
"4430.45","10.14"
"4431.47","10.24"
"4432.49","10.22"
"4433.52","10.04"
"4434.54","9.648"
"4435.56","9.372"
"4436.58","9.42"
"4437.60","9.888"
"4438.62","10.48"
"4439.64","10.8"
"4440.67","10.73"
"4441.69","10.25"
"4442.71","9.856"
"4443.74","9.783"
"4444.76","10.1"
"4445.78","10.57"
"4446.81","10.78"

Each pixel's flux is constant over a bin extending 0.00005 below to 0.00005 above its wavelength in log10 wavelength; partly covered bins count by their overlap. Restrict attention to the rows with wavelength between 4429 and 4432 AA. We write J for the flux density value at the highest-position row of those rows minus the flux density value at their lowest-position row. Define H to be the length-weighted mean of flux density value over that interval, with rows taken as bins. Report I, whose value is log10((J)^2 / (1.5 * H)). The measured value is -2.1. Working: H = 10.1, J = 0.4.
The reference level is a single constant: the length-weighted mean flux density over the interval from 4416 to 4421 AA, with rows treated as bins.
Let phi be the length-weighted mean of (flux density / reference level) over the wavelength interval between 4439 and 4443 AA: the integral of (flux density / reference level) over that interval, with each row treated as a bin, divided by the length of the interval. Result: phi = 1.11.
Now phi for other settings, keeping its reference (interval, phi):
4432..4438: 1.04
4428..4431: 1.05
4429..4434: 1.07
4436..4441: 1.09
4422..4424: 1.11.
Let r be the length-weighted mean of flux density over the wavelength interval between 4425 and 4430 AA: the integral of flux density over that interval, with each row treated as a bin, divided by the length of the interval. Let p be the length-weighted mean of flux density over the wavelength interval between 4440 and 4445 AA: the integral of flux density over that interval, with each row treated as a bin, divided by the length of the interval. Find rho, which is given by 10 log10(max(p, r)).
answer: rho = 10.1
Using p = 10.2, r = 9.81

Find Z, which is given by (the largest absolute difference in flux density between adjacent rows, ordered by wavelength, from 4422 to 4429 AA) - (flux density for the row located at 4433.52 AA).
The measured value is -9.8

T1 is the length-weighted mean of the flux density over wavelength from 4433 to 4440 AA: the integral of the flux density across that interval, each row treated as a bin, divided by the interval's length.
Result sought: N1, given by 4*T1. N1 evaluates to 39.7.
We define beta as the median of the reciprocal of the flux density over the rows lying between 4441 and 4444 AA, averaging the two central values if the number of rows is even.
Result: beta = 0.101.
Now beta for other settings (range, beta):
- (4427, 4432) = 0.101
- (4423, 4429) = 0.101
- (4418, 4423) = 0.096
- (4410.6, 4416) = 0.100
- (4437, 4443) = 0.096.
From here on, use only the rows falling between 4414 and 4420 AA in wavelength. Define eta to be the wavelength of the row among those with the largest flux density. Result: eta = 4414.16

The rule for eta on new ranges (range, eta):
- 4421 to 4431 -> 4421.28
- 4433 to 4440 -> 4439.64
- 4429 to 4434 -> 4431.47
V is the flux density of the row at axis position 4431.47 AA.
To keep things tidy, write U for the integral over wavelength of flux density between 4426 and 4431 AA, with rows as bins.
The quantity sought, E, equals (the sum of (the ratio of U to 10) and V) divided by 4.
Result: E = 3.79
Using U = 49.2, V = 10.24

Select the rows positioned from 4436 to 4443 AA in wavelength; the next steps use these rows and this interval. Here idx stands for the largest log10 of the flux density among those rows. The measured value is 1.03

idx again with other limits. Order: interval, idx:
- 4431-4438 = 1.01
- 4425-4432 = 1.01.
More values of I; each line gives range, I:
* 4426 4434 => -2.4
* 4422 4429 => -1.3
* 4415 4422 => -0.9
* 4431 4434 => -2.6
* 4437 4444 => -3.1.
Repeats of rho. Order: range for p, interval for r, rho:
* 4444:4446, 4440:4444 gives 10.1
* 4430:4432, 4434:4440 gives 10.1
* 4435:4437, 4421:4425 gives 10.2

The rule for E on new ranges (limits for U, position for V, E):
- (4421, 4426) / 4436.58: 3.64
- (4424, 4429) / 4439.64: 3.93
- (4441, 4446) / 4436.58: 3.62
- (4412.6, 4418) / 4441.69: 3.83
